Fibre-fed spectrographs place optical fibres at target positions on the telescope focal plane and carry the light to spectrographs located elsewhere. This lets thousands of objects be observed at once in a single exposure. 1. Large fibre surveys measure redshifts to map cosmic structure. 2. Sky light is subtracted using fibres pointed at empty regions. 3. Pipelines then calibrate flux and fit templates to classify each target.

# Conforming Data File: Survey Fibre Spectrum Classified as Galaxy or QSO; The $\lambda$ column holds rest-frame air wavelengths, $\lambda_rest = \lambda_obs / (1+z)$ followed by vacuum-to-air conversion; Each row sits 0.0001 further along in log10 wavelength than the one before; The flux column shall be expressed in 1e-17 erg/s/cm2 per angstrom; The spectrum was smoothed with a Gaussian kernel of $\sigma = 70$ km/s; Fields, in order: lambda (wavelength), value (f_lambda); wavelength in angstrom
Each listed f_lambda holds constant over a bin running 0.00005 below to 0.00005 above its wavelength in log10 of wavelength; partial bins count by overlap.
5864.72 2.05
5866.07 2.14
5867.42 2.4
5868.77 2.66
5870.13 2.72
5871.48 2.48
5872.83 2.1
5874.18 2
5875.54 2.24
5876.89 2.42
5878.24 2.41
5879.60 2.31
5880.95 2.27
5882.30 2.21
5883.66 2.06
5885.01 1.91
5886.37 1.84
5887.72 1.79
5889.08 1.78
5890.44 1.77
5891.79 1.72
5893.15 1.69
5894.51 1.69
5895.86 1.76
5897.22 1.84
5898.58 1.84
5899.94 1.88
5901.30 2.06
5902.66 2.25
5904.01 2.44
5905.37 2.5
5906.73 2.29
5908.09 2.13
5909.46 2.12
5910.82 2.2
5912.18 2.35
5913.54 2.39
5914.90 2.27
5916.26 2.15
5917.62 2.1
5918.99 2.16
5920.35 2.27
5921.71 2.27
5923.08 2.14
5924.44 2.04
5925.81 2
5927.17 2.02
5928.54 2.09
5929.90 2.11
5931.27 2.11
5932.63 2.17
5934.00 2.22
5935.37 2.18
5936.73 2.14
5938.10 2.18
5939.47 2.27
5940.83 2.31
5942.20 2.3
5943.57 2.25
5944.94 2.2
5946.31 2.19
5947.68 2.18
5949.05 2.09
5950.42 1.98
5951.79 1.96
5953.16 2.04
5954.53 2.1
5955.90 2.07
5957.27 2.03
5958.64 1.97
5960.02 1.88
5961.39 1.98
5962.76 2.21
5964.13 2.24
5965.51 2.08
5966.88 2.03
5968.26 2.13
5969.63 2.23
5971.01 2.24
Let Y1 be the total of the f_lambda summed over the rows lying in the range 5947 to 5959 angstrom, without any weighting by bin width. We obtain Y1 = 18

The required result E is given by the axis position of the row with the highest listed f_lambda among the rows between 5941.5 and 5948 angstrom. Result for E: 5942.20 angstrom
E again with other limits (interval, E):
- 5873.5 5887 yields 5876.89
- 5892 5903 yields 5902.66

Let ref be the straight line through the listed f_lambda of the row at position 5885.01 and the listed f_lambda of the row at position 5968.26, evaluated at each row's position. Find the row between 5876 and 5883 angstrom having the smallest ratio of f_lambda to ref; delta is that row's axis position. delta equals 5882.30 angstrom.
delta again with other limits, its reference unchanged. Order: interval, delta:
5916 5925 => 5924.44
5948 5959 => 5958.64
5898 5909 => 5898.58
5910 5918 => 5917.62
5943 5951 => 5950.42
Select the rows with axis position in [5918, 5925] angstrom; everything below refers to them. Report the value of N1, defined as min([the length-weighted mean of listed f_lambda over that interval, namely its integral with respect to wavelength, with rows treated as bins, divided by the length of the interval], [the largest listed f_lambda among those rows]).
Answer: 2.17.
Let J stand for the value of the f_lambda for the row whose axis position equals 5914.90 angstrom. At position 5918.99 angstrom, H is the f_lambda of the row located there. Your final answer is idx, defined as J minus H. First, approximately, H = 2.16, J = 2.27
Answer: 0.1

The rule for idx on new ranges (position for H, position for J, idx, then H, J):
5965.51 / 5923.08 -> 0.1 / 2.08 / 2.14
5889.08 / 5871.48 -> 0.7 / 1.78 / 2.48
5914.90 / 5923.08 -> -0.1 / 2.27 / 2.14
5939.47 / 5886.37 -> -0.4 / 2.27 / 1.84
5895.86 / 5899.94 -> 0.1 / 1.76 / 1.88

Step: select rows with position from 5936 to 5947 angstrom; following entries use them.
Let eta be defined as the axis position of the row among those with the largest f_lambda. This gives 5940.83 angstrom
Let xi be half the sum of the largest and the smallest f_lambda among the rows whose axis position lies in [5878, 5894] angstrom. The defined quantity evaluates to 2.05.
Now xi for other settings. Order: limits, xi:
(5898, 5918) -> 2.17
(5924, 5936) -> 2.11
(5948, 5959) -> 2.03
